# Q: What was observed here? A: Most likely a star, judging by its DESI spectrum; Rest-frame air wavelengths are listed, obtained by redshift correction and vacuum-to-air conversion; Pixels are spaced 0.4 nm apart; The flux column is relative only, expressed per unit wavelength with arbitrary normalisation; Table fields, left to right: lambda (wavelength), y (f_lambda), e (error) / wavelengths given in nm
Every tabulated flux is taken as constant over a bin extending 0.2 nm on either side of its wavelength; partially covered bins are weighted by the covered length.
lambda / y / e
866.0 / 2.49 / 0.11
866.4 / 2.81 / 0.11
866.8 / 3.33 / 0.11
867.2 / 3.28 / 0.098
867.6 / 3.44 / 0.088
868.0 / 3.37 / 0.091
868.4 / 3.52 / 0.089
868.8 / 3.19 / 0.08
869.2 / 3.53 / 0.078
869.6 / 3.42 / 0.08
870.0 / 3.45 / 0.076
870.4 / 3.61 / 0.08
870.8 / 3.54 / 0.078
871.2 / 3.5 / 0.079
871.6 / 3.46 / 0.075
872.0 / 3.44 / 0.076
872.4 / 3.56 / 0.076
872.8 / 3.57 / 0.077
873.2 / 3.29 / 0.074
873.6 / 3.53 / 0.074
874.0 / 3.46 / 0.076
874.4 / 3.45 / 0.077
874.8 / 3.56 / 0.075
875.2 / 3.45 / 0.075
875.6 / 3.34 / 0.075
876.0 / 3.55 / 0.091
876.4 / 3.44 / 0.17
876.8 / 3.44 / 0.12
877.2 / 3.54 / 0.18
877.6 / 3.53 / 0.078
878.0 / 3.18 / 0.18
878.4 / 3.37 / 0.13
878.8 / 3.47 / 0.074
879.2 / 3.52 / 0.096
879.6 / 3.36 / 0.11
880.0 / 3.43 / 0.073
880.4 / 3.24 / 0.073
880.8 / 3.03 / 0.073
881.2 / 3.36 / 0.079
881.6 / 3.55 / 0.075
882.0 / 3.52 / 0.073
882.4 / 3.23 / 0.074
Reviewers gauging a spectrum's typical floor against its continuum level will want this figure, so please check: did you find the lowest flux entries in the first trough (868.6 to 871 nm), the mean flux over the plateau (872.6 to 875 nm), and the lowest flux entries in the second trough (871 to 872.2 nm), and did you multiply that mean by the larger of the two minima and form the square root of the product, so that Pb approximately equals 3.46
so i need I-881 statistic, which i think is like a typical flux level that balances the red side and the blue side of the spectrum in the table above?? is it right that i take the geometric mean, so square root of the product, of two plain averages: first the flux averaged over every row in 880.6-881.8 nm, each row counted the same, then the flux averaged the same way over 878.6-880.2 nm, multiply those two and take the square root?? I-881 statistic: 3.38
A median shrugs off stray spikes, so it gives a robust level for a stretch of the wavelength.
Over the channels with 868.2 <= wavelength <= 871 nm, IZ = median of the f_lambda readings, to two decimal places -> 3.52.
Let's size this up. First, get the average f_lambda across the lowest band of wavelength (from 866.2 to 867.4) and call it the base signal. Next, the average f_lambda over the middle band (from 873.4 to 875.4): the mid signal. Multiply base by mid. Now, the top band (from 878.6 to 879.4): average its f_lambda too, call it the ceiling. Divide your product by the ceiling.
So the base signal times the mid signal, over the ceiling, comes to 3.14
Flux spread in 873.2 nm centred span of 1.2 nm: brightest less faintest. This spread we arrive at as 0.28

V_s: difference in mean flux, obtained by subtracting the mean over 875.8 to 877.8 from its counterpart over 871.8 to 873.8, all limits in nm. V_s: -0.022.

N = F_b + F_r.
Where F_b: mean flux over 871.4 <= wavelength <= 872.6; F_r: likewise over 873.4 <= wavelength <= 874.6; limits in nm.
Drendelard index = 6.97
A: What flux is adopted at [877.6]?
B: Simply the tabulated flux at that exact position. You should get 3.53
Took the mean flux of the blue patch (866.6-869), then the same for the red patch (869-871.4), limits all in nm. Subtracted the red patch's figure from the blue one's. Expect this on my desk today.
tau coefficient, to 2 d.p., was -0.15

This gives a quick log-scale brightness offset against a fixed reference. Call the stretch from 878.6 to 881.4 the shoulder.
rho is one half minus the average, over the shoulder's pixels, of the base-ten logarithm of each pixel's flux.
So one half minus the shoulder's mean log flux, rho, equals -0.0238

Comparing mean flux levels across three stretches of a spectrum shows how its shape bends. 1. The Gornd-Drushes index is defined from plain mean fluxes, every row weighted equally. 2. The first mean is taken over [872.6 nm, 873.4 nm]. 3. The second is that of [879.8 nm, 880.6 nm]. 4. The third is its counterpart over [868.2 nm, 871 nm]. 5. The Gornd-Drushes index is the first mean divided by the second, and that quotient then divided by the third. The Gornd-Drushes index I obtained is 0.297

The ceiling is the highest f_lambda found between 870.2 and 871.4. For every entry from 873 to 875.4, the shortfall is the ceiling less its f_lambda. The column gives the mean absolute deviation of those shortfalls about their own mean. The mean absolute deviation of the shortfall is 0.060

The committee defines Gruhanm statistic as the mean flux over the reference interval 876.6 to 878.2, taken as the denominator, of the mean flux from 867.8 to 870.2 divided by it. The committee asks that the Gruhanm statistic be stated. 1.00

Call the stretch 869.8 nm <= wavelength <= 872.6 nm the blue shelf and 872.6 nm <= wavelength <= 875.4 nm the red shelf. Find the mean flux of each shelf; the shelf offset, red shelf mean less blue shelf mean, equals -0.04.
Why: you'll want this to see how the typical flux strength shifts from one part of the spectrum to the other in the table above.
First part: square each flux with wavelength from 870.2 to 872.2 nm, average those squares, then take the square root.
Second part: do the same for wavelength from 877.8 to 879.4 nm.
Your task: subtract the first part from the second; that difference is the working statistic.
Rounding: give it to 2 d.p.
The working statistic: -0.12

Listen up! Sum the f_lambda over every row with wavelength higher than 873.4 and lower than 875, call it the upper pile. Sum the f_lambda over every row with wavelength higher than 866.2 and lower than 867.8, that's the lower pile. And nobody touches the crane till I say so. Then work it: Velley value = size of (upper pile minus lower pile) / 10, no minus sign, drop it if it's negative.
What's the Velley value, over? 0.11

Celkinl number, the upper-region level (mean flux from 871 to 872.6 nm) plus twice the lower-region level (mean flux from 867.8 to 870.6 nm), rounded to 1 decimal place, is 10.4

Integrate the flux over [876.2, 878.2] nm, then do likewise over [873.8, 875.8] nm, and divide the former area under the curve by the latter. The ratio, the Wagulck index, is 0.99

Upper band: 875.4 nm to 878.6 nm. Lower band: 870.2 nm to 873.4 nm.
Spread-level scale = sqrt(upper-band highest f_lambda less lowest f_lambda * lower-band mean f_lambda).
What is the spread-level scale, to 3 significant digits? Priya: 1.14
